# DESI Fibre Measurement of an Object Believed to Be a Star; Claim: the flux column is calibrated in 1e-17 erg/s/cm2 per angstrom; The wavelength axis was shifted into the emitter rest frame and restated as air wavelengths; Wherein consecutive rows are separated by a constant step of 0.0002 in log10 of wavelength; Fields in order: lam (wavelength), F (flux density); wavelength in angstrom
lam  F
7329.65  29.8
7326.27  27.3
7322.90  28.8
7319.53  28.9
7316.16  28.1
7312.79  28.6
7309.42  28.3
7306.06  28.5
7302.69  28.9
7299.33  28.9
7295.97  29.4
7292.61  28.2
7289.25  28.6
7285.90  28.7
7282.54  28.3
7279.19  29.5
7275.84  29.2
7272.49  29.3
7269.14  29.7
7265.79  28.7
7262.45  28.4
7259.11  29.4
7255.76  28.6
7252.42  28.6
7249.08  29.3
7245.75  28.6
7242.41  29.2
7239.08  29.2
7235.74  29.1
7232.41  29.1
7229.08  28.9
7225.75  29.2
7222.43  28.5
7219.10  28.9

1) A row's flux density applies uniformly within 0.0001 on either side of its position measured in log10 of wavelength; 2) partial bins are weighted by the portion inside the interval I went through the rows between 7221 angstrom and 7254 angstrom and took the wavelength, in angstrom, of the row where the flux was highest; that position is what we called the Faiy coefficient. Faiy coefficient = 7249.08 angstrom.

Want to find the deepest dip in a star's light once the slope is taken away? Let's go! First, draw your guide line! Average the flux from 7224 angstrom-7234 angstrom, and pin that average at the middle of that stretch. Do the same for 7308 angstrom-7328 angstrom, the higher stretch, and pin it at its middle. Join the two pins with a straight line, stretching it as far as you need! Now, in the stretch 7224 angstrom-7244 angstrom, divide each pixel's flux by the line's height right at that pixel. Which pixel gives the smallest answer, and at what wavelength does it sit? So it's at 7229.08 angstrom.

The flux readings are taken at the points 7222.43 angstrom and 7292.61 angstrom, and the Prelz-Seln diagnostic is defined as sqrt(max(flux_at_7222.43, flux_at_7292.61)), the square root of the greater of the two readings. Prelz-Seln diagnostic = 5.34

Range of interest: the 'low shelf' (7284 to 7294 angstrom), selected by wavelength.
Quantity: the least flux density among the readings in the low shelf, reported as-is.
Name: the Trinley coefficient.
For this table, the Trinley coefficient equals 28.2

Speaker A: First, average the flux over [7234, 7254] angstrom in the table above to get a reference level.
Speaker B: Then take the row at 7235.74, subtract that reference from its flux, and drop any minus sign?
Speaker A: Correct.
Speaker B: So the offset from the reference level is 0.10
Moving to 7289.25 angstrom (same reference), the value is 0.40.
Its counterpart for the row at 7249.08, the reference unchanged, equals 0.30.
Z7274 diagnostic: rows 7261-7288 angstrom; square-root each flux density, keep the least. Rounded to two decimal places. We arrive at 5.32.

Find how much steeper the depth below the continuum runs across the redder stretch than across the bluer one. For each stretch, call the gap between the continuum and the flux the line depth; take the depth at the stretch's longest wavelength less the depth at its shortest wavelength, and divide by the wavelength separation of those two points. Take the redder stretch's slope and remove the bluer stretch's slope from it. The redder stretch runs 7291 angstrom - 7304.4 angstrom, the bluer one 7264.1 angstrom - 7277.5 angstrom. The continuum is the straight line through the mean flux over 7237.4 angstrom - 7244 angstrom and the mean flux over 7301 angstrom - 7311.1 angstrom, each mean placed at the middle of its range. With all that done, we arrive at -0.02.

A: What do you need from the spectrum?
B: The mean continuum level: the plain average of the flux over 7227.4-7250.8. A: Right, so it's 29.1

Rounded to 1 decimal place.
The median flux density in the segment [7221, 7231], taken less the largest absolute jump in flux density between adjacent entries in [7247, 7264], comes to 27.9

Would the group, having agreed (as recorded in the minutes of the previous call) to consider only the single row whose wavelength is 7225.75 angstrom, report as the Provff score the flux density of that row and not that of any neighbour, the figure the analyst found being 29.2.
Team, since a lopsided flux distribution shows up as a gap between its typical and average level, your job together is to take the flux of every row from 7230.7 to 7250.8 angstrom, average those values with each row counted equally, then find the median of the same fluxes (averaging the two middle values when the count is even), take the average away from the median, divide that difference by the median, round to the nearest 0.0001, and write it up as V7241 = 0.0023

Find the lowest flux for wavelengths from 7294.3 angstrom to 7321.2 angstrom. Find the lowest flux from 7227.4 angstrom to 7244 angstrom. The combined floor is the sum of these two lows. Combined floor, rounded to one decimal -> 57.0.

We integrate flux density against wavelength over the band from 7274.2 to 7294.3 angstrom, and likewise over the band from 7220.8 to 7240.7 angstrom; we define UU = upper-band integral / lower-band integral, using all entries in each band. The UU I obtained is 1.00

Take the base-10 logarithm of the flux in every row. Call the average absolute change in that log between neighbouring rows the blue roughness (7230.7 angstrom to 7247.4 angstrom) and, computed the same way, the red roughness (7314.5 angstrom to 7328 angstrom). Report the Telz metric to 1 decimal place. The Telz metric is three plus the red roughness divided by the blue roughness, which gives 7.7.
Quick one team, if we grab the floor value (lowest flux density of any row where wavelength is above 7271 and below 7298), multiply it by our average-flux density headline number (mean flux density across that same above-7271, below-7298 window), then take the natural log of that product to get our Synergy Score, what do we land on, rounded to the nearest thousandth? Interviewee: 6.703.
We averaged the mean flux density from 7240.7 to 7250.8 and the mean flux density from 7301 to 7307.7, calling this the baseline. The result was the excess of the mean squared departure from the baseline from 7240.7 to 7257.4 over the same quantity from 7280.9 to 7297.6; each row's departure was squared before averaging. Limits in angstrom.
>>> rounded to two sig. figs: -0.13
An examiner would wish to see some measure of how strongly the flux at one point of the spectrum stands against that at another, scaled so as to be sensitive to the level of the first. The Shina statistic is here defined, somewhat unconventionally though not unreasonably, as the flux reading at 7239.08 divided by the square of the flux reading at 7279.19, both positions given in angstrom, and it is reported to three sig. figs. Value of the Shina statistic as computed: 0.0336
